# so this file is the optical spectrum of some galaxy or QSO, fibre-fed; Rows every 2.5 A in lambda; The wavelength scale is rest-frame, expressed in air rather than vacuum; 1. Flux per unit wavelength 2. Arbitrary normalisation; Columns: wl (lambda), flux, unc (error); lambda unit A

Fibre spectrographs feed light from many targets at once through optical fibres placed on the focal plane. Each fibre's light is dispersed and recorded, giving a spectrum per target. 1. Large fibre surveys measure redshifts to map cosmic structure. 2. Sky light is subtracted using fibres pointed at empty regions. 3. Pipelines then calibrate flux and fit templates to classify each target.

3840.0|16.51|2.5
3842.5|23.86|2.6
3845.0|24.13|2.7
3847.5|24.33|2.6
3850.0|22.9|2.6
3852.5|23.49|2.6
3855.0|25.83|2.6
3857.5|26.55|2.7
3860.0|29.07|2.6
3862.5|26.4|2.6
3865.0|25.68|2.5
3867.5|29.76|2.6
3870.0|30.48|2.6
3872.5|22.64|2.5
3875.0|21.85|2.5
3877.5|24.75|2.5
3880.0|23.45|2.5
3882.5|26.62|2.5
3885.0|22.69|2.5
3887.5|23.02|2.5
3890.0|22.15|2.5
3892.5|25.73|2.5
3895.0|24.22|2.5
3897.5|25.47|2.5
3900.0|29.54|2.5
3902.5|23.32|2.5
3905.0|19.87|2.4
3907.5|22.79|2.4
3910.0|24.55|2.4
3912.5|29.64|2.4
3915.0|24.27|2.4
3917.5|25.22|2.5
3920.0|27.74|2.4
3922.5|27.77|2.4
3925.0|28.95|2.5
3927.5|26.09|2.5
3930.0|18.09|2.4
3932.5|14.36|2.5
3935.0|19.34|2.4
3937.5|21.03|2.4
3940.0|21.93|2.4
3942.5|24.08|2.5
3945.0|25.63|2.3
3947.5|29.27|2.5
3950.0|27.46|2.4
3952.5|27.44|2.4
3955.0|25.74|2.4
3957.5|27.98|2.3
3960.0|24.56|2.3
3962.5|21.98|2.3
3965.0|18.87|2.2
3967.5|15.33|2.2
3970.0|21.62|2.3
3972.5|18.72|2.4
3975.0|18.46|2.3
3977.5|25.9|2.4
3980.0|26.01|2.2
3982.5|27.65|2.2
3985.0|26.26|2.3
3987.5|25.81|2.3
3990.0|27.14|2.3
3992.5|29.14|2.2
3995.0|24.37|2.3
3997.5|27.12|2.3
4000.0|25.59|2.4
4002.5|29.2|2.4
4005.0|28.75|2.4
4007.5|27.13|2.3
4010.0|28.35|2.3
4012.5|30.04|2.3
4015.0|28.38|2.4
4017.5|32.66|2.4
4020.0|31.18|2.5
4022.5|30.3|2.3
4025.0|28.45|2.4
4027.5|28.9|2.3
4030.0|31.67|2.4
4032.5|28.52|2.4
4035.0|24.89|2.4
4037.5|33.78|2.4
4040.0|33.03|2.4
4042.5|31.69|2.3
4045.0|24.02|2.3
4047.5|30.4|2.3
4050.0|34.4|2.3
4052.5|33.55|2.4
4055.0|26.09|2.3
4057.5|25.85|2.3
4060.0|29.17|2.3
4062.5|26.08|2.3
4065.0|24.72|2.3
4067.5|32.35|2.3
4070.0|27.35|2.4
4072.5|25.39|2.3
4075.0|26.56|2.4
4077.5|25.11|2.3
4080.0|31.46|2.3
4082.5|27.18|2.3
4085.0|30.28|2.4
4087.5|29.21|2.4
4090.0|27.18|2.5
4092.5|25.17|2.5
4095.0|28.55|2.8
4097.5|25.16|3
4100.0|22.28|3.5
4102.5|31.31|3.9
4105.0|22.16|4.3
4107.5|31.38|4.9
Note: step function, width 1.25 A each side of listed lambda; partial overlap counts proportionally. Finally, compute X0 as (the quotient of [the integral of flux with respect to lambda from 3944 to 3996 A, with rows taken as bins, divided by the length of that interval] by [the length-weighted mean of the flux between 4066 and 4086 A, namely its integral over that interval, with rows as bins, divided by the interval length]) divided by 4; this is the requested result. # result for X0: 0.22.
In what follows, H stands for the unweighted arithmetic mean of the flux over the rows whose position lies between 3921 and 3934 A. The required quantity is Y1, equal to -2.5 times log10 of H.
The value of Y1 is -3.41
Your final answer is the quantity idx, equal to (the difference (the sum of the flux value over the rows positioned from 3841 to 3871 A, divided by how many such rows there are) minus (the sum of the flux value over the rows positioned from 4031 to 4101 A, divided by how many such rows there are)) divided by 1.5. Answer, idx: -1.4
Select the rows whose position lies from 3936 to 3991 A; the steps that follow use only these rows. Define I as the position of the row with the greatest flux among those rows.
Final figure 3947.5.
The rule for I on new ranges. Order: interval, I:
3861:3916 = 3870.0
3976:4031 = 4017.5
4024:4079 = 4050.0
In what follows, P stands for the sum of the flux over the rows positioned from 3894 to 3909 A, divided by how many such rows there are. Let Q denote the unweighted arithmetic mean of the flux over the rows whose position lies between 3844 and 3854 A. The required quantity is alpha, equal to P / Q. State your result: 1.02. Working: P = 24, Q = 23.7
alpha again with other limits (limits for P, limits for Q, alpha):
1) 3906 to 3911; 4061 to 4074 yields 0.87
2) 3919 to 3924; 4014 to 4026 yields 0.92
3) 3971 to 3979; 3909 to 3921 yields 0.80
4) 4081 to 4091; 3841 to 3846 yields 1.19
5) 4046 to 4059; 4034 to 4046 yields 1.02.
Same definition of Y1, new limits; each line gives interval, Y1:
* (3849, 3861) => -3.52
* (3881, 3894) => -3.45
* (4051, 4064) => -3.62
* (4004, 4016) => -3.64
